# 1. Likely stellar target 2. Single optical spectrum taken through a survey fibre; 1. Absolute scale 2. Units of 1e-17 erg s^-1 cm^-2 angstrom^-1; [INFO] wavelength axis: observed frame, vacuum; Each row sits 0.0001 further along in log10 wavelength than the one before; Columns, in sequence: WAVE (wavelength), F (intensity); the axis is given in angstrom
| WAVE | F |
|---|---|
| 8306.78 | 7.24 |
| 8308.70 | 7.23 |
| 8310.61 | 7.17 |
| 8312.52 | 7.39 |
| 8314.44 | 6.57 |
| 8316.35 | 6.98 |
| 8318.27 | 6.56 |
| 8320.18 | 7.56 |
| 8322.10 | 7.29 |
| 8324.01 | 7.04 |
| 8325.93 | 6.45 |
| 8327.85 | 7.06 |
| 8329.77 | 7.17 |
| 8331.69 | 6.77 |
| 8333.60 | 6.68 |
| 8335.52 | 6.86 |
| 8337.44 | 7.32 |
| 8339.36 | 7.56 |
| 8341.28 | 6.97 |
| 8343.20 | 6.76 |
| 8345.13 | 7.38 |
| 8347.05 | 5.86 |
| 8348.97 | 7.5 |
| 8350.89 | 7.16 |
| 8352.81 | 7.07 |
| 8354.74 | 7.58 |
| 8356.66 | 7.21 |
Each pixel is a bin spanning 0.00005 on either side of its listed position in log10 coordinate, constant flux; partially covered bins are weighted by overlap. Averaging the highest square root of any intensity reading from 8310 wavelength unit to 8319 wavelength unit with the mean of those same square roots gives 2.68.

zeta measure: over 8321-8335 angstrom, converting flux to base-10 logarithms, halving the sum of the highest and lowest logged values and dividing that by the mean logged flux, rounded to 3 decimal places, 0.995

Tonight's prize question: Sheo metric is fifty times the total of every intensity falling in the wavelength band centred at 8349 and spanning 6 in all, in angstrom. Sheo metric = 1026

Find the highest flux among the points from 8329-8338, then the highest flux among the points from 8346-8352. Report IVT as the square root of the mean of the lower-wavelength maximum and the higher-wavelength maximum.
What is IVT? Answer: 2.72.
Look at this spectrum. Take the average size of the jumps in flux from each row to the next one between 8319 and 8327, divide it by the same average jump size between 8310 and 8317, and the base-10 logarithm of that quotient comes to -0.1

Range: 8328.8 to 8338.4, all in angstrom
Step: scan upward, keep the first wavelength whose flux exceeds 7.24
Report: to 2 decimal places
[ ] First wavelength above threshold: 8337.44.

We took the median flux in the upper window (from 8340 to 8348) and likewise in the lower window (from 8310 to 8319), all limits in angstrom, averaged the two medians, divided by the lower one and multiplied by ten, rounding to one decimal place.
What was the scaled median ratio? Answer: 9.9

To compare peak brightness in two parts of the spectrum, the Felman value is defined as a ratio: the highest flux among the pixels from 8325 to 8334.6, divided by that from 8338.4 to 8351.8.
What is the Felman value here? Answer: 0.95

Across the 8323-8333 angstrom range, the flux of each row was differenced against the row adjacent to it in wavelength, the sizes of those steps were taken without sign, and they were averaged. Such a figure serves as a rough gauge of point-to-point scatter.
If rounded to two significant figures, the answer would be 0.43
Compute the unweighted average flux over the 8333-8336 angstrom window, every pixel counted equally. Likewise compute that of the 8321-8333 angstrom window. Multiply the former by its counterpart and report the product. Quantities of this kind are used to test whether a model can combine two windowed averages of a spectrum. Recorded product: 47.1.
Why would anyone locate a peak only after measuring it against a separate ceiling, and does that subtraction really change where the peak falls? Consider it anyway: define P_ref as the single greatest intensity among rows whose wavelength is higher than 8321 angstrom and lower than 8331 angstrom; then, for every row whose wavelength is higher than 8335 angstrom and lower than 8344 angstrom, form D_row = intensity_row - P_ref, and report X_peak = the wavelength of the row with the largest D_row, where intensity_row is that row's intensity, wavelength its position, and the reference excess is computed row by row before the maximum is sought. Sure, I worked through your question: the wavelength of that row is 8339.36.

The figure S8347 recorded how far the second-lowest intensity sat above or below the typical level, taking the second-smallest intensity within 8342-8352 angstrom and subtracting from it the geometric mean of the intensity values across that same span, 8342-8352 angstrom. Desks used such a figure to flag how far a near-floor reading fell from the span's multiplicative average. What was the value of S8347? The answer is -0.15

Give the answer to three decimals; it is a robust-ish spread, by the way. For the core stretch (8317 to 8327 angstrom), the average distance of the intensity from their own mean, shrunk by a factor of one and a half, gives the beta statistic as 0.253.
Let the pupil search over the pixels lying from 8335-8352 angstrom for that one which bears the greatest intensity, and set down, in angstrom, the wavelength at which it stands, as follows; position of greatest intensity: 8339.36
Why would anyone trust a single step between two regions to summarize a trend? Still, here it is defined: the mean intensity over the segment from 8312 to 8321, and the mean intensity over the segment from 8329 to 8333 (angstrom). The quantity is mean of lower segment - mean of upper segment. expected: 0.04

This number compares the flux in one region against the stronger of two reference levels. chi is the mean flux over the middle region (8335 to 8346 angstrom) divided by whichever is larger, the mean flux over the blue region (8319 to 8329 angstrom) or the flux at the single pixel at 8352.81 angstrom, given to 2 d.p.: 1.01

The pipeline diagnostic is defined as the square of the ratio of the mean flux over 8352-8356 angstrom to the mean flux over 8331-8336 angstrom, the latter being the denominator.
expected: 1.17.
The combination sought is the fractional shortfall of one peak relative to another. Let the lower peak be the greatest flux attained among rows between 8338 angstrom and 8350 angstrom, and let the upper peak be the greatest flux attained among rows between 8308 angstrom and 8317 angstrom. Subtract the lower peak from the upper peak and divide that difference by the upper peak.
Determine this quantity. -0.023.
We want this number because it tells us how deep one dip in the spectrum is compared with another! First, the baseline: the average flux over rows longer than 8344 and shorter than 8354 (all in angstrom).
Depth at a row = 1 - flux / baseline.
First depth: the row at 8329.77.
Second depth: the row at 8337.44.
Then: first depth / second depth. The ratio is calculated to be 1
